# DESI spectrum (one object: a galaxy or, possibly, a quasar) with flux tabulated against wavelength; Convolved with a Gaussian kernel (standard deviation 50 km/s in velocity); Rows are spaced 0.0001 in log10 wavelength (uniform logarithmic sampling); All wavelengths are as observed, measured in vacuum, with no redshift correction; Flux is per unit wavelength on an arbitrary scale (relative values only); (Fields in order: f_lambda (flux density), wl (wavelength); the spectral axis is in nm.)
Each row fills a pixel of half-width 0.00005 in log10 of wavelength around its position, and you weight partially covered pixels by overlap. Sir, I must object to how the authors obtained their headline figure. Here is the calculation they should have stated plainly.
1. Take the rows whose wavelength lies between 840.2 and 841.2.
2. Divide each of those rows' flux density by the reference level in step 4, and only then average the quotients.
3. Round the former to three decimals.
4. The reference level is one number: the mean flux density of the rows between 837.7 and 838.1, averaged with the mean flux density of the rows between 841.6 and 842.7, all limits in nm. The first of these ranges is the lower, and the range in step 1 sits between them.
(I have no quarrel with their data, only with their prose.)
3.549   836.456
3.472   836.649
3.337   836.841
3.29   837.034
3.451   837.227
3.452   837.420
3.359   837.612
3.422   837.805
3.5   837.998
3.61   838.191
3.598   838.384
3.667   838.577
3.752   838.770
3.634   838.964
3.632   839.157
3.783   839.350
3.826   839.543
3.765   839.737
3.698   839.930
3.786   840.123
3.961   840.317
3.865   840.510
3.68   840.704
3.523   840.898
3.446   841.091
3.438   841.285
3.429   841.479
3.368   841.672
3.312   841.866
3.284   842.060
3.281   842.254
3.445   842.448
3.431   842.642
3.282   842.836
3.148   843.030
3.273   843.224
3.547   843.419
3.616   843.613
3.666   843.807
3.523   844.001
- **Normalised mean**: 1.084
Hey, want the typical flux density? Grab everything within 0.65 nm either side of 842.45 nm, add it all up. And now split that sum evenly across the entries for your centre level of 3.31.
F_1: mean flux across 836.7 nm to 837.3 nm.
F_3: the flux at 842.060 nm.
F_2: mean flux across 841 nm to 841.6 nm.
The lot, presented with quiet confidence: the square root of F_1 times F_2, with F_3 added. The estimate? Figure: 6.68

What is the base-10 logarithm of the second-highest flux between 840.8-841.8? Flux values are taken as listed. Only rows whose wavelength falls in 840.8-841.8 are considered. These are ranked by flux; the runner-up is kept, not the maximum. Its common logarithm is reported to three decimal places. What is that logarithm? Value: 0.537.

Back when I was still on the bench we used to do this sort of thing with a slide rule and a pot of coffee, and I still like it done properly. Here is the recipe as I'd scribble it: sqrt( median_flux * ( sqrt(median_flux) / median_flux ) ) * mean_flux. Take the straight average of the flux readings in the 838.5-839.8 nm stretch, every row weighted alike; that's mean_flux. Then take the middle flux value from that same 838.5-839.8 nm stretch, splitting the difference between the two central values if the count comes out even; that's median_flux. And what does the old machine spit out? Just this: 5.2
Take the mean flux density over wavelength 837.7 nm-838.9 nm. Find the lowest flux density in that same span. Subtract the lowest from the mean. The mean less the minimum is 0.17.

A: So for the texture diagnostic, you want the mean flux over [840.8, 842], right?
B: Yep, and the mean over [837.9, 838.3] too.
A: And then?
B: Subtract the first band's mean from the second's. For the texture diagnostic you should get 0.14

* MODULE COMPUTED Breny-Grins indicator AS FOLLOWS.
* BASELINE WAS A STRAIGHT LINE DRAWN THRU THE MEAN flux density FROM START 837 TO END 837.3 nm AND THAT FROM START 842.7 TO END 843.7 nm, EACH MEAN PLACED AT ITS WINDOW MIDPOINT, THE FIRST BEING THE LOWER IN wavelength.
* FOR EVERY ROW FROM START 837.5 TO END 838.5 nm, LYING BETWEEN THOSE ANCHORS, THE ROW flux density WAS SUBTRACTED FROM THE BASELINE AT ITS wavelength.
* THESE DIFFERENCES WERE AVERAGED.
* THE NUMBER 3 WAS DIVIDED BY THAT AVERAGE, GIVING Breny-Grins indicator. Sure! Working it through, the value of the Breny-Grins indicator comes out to -24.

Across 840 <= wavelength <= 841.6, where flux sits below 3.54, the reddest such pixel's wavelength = 841.479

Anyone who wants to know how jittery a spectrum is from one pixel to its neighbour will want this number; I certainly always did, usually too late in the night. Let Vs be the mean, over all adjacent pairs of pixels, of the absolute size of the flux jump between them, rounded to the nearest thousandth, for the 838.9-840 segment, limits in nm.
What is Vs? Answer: 0.065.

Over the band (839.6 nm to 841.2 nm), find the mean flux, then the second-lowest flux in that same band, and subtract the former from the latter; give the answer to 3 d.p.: -0.192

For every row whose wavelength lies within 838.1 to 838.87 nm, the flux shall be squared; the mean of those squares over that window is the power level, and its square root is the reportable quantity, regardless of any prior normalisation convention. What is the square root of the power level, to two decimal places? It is 3.66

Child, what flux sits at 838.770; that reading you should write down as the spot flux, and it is 3.752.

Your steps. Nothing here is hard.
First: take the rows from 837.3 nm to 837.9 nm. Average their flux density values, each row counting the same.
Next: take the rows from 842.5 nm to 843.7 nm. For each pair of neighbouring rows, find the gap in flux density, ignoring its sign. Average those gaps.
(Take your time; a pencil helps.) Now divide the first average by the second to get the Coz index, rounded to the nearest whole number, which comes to 23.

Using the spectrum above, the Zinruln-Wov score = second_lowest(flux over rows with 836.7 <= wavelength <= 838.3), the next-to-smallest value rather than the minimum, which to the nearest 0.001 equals 3.337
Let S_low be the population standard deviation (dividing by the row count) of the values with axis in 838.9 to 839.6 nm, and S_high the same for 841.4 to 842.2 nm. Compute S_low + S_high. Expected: 0.14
